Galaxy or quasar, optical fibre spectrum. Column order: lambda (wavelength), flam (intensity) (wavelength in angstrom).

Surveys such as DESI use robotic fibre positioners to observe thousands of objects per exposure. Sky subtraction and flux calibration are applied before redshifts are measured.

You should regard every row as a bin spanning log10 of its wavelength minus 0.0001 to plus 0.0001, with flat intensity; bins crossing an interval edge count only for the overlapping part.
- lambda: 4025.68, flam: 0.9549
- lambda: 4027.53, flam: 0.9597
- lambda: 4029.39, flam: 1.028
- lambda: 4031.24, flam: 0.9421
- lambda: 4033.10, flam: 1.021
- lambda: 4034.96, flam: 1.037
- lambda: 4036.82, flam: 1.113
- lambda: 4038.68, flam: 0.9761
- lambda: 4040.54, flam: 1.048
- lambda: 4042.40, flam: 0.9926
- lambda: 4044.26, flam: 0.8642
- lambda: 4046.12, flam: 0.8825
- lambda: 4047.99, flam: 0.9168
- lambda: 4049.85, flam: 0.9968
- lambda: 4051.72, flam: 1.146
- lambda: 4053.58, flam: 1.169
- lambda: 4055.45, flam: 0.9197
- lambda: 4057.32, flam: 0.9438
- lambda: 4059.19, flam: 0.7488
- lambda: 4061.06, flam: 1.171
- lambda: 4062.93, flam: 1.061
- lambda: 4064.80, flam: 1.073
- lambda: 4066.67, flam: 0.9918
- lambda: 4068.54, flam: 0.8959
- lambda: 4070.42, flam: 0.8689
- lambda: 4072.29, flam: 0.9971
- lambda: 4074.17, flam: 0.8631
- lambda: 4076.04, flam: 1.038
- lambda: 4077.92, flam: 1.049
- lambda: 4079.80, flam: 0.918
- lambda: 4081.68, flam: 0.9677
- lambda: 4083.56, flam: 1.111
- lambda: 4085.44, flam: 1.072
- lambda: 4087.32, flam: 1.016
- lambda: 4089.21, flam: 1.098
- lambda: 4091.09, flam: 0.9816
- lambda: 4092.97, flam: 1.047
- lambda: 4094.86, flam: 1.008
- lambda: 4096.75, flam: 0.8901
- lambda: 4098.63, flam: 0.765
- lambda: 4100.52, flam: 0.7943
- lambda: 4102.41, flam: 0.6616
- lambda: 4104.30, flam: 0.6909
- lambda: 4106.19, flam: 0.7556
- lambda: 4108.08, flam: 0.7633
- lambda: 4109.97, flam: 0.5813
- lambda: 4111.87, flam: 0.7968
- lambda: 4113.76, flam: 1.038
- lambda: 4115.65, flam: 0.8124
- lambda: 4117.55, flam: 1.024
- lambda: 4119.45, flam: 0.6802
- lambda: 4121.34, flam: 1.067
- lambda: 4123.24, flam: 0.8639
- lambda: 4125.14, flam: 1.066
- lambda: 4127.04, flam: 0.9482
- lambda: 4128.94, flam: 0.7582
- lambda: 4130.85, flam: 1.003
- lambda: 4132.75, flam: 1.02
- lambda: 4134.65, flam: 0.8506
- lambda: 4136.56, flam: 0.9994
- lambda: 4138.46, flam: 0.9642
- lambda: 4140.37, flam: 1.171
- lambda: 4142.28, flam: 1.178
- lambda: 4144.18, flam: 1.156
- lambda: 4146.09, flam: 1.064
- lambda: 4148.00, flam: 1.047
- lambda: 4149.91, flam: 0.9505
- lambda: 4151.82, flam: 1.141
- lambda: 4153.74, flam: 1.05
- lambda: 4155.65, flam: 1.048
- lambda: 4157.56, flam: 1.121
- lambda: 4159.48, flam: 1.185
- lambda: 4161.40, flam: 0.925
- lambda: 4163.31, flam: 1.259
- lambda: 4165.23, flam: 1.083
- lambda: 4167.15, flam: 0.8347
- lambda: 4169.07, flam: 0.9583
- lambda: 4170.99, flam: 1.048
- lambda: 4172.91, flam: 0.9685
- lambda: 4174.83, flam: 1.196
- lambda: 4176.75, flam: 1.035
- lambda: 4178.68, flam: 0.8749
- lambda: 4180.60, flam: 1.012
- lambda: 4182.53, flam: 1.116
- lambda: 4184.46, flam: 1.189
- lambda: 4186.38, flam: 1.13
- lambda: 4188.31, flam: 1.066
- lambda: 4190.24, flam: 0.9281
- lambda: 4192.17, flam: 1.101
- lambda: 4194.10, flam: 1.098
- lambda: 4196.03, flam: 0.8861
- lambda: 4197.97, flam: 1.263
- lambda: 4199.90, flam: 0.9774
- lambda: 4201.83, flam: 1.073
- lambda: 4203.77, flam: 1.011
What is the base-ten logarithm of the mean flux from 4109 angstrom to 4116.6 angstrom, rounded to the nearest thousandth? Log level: -0.093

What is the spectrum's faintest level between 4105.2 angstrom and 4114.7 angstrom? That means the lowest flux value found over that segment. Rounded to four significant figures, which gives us 0.5813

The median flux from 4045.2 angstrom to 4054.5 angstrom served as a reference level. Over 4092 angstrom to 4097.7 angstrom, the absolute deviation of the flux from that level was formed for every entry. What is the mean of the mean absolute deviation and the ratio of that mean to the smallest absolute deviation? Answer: 2.5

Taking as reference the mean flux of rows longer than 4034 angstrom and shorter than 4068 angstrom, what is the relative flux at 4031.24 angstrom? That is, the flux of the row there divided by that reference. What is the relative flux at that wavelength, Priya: 0.94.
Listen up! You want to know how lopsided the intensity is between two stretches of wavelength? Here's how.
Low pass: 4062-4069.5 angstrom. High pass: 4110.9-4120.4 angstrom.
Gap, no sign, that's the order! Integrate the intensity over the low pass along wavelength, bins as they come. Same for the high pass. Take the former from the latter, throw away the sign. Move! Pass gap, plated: 1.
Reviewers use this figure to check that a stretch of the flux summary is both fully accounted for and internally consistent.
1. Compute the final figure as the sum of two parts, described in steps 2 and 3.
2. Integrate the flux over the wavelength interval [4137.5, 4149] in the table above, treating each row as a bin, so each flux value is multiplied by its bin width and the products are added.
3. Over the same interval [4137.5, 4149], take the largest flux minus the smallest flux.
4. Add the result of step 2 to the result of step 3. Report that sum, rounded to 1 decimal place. 12.8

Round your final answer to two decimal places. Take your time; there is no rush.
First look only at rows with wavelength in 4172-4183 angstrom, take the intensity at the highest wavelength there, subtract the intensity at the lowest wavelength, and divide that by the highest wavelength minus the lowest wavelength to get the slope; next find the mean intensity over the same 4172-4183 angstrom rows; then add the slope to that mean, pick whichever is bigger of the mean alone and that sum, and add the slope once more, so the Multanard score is 1.06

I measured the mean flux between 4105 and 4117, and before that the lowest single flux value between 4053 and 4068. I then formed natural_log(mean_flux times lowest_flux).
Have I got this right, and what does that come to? -0.52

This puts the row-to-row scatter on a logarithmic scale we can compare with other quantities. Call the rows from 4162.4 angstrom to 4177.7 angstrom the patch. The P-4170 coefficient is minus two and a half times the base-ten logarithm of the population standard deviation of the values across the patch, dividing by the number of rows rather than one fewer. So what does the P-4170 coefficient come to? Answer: 2.2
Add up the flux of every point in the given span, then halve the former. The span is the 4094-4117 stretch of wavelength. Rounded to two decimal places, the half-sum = 4.78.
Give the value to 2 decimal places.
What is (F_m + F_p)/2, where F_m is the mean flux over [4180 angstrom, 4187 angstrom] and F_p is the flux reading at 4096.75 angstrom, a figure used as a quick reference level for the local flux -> 1.00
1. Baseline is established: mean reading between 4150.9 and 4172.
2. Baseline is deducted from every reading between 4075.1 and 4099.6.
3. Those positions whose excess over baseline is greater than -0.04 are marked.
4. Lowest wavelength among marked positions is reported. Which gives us 4076.04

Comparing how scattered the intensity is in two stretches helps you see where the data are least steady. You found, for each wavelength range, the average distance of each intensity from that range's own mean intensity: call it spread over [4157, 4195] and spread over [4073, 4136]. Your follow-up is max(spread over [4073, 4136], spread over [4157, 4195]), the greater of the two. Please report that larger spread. 0.13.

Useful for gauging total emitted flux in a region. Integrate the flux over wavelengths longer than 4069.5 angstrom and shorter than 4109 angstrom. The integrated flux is 36.4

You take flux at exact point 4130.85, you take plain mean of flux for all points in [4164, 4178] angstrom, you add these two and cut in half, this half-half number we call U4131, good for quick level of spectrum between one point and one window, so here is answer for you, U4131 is 1.01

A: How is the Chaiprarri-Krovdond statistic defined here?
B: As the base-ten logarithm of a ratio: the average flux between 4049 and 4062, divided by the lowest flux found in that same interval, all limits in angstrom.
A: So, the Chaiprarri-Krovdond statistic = 0.131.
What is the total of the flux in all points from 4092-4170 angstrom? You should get 39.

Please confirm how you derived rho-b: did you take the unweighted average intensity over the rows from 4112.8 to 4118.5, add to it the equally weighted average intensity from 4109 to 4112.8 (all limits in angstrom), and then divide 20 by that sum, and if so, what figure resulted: 12.1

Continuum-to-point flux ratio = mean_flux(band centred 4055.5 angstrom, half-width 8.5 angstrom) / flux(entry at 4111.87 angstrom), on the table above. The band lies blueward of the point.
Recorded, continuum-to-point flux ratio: 1.3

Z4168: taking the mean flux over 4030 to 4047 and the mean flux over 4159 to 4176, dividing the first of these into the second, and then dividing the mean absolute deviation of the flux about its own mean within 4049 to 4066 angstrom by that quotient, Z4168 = 0.10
